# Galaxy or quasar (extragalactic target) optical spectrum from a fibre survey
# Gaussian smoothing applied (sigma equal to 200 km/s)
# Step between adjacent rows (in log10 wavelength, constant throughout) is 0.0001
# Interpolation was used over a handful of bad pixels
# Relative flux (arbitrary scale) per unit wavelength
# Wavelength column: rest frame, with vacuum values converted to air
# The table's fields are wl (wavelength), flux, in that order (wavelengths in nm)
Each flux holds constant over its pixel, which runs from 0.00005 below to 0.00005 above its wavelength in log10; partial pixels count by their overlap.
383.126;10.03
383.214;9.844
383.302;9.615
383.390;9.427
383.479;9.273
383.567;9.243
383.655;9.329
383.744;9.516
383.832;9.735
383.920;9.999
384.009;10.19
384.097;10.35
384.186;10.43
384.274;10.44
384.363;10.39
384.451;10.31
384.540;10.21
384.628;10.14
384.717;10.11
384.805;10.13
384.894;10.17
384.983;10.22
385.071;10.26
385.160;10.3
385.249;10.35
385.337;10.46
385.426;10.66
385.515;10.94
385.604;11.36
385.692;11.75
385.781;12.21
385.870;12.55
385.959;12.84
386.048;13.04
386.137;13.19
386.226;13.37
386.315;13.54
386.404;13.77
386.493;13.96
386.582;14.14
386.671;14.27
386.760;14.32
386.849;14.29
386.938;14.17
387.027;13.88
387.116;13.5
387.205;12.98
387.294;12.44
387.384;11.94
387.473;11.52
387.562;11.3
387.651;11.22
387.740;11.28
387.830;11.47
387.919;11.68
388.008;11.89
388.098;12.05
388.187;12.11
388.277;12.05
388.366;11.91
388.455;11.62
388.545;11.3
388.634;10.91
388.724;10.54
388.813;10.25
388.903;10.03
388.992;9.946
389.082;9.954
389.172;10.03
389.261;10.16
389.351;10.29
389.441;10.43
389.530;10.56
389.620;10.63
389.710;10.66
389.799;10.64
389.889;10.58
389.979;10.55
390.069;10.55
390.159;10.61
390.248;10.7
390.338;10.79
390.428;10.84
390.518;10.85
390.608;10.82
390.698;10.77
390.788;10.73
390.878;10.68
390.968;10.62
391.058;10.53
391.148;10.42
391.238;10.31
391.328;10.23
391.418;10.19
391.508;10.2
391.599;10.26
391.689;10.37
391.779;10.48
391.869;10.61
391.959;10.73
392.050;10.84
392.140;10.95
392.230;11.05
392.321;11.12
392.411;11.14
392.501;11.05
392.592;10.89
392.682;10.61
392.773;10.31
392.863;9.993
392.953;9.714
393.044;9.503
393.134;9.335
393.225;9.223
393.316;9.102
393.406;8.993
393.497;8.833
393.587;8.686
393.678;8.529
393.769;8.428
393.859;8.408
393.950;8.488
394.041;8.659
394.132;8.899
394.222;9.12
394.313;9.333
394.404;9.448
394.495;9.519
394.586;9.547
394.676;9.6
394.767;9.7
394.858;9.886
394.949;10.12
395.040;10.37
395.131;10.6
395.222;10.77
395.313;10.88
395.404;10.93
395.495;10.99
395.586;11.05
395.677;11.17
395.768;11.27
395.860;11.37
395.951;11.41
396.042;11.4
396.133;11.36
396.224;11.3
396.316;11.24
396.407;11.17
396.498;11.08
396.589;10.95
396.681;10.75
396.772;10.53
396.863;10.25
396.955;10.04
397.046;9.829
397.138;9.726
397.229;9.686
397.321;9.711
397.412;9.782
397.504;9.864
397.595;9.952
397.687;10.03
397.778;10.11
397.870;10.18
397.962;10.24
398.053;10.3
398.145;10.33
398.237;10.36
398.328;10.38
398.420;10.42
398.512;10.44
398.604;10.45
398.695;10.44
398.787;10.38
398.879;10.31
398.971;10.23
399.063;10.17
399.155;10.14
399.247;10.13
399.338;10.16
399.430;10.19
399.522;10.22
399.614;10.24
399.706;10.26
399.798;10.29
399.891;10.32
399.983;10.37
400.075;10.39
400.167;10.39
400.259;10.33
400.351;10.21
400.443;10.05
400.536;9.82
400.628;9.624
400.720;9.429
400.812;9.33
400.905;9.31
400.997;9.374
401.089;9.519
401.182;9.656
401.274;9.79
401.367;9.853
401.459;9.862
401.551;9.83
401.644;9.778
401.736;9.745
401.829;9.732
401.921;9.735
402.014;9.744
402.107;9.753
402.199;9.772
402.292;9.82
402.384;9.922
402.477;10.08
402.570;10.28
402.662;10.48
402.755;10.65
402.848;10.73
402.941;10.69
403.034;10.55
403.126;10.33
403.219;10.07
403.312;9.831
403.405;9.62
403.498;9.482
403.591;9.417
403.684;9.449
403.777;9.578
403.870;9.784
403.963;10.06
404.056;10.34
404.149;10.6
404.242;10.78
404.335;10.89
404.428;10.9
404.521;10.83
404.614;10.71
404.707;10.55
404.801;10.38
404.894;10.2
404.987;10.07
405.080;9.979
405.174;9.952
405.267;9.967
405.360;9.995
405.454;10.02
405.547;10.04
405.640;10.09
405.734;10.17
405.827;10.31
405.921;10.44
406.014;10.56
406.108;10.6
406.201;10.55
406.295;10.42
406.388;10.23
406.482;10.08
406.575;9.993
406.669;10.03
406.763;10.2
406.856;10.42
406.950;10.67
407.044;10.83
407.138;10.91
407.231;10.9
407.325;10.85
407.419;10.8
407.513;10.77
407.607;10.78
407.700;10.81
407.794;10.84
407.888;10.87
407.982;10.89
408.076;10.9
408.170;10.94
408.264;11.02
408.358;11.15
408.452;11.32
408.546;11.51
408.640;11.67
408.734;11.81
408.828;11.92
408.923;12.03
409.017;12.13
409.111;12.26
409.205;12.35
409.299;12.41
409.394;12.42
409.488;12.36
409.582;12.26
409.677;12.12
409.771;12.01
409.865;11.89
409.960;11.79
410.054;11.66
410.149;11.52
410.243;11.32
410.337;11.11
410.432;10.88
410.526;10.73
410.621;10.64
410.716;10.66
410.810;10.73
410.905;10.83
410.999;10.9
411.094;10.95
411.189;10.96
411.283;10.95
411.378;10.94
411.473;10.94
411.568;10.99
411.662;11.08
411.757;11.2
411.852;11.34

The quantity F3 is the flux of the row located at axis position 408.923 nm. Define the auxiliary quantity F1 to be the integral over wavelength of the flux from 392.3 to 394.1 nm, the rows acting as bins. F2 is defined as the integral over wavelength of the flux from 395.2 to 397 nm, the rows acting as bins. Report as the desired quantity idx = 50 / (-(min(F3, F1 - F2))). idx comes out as 19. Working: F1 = 17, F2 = 19.8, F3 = 12.03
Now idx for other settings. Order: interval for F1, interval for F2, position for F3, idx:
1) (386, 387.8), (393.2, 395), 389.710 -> -7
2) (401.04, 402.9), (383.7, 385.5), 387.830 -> -782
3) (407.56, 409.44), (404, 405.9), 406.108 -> -25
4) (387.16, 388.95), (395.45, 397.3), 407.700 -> -79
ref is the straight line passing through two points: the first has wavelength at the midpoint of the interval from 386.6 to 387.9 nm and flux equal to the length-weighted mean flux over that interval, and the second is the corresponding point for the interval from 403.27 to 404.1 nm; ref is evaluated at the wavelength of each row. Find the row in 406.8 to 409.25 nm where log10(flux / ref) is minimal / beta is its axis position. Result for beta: 406.856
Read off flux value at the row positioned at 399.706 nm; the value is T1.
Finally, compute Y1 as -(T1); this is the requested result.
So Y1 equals -10.3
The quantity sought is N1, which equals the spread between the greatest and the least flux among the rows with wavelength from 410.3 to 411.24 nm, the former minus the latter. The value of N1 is 0.5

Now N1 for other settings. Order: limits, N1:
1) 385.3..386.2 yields 2.7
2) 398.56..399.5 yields 0.3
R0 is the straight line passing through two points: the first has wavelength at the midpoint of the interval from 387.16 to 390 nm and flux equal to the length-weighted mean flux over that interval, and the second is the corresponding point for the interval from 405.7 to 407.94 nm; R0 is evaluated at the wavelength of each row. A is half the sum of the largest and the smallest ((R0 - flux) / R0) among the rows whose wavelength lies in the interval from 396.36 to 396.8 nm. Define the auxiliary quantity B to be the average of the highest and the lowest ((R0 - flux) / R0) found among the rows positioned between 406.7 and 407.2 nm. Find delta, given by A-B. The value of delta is 0.00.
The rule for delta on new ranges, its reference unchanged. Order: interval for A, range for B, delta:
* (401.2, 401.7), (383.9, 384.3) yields -0.01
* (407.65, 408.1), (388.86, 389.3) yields -0.12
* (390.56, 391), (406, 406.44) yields 0.01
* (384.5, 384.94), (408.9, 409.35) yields 0.26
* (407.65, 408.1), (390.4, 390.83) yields -0.05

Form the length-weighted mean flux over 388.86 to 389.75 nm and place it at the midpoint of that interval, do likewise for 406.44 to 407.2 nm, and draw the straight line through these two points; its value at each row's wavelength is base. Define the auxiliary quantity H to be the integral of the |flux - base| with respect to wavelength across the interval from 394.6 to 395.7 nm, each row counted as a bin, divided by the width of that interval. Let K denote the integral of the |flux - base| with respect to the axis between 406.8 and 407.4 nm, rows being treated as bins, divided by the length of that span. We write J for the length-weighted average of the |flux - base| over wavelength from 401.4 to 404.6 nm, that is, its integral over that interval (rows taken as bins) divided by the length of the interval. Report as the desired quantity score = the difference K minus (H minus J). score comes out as 0.31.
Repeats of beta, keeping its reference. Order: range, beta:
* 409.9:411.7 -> 410.621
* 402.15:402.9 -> 402.199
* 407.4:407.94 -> 407.513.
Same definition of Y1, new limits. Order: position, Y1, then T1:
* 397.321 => -9.7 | 9.711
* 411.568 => -11.0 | 10.99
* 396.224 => -11.3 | 11.3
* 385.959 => -12.8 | 12.84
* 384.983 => -10.2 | 10.22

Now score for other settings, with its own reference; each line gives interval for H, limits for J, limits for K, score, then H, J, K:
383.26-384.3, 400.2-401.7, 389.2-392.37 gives 0.44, 0.52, 0.62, 0.34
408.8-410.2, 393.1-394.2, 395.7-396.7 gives 0.76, 1.64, 1.50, 0.90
